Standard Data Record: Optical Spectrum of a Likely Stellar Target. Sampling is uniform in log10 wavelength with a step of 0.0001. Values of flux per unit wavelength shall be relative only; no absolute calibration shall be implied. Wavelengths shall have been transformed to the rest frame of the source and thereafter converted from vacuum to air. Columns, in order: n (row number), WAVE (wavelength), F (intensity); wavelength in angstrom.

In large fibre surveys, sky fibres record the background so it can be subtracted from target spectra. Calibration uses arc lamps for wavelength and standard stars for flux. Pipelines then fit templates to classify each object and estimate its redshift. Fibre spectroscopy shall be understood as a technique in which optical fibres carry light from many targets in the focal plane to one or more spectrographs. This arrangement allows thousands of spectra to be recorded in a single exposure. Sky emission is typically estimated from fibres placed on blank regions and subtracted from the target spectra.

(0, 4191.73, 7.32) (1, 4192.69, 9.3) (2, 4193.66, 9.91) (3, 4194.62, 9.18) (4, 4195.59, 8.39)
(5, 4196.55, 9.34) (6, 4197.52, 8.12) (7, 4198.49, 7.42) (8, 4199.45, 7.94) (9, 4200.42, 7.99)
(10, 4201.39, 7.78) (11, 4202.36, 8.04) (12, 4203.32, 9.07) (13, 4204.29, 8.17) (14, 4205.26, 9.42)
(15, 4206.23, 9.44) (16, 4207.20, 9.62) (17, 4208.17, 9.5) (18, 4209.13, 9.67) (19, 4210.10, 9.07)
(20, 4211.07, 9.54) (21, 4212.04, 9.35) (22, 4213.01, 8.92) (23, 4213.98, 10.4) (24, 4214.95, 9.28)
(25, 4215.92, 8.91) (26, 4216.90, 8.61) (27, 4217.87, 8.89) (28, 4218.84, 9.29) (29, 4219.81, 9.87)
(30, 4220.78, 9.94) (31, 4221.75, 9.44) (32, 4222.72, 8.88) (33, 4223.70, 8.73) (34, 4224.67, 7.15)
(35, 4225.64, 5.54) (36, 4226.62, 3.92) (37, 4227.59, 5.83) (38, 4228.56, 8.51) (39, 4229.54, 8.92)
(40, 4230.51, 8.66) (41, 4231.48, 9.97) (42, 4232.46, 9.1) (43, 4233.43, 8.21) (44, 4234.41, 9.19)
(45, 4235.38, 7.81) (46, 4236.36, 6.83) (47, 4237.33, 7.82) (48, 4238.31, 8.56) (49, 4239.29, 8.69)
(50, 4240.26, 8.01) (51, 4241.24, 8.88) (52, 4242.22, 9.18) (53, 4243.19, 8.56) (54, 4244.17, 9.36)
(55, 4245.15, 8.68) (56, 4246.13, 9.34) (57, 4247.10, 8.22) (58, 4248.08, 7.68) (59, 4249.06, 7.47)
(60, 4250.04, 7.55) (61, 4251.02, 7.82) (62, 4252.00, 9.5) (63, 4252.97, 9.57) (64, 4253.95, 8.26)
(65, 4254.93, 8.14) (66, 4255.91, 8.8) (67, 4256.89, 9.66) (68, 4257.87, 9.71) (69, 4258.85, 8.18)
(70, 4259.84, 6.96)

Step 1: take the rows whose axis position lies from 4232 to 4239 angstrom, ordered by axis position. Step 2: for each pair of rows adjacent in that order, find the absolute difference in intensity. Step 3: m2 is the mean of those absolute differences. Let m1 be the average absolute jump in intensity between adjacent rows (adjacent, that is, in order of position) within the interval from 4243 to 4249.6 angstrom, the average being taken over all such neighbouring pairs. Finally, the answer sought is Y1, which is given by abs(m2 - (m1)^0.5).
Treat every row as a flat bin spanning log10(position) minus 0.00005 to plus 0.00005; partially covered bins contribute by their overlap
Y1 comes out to 0.18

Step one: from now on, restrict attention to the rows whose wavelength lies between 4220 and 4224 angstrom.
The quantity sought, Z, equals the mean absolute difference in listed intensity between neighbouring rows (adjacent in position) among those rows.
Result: 0.40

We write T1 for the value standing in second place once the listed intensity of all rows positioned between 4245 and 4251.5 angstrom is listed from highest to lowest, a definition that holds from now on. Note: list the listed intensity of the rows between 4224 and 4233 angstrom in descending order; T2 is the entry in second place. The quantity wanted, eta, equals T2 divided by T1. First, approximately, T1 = 8.68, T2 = 9.1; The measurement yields 1.05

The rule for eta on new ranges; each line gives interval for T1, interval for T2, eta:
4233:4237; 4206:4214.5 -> 1.18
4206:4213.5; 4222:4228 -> 0.91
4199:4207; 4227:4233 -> 0.97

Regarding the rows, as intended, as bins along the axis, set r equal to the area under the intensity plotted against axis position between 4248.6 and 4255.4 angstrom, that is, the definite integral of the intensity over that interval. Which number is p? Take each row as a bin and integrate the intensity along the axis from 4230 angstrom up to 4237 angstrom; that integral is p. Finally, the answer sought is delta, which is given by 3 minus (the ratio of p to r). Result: 1.95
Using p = 60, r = 56.7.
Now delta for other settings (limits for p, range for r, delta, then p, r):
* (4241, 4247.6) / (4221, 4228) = 1.83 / 59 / 50.3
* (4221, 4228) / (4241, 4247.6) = 2.14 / 50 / 58.7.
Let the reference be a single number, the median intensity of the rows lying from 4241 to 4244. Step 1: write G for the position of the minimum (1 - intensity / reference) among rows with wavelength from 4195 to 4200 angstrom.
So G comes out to 4196.55 angstrom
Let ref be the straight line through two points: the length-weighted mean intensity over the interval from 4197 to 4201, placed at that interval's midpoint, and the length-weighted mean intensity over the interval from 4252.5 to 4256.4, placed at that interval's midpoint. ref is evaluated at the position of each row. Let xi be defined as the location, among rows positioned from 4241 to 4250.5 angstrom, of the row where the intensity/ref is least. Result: 4249.06 angstrom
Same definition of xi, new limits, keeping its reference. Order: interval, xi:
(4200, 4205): 4201.39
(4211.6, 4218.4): 4216.90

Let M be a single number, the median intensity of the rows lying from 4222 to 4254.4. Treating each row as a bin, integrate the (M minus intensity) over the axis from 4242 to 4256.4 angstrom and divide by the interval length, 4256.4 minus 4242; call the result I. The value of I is 0.03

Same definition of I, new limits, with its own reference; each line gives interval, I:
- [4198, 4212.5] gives -0.24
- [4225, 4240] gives 0.73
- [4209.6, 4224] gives -0.72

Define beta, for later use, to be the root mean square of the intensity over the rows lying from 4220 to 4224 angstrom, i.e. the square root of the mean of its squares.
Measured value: 9.3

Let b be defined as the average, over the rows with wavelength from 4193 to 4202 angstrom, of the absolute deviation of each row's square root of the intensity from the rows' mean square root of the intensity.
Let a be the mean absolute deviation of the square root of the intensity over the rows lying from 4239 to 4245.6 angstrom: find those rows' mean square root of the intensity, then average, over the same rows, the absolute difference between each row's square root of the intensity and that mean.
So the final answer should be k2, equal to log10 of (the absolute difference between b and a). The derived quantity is -1.21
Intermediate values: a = 0.05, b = 0.116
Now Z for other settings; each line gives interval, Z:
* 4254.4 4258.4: 0.52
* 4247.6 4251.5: 0.19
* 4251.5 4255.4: 0.50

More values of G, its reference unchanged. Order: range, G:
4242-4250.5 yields 4244.17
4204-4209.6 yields 4209.13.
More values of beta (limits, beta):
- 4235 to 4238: 7.5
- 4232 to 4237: 8.3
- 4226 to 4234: 8.1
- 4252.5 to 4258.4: 9.0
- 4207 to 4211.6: 9.5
